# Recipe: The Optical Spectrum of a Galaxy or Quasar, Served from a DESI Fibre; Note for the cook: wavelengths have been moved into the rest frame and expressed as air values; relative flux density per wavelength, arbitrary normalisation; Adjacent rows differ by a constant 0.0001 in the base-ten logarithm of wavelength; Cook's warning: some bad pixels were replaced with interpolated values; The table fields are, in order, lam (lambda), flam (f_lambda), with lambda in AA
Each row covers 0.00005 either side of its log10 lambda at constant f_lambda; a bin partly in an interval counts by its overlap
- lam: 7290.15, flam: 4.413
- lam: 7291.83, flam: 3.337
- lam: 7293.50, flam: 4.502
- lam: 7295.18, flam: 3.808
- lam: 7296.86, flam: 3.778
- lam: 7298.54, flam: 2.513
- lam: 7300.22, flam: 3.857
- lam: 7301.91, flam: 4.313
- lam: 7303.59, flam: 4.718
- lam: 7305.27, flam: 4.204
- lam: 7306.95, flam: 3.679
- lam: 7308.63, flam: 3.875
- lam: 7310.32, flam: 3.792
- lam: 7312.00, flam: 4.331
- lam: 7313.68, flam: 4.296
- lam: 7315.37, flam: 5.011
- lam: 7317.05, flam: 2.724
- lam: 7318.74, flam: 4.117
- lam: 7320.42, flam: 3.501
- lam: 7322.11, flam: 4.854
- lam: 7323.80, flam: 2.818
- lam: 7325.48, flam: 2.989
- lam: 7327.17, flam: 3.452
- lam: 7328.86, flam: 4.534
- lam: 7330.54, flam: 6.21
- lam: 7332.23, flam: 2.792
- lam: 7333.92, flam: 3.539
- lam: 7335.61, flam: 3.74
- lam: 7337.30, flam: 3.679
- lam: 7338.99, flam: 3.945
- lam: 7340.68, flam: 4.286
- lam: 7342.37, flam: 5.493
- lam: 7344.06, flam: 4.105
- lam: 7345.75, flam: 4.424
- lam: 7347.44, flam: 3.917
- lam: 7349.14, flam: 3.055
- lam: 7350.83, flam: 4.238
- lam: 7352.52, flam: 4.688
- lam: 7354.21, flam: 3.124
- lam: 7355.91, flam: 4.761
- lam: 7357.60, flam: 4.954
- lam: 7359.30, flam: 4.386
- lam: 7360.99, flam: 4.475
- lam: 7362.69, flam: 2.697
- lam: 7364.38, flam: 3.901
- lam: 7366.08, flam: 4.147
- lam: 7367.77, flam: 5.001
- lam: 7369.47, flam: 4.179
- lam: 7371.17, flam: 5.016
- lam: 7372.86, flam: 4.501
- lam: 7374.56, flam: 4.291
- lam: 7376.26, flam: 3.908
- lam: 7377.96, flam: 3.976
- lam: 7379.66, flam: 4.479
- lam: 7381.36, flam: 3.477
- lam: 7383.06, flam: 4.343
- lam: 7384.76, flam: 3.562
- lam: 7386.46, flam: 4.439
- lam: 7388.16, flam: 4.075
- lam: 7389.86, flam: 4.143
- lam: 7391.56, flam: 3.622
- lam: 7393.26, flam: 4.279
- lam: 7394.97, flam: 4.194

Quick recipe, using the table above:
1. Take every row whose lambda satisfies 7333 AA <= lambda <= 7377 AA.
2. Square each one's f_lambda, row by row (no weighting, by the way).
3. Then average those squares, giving 17.8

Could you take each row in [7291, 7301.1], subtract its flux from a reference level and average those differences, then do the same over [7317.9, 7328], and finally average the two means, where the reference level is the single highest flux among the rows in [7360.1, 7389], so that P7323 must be 1.39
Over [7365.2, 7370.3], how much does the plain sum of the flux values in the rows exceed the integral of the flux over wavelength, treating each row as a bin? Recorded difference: -9.3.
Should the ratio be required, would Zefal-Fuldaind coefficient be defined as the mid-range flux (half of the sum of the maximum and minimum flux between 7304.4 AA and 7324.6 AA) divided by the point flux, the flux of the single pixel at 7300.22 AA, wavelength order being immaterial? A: 1.00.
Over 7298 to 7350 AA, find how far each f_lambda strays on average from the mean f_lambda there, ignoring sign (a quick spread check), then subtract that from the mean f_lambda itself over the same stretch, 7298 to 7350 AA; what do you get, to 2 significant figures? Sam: 3.4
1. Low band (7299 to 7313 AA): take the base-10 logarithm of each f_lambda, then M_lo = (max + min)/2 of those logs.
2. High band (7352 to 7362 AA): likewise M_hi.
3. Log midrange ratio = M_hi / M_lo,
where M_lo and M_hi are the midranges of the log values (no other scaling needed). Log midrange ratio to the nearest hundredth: 0.96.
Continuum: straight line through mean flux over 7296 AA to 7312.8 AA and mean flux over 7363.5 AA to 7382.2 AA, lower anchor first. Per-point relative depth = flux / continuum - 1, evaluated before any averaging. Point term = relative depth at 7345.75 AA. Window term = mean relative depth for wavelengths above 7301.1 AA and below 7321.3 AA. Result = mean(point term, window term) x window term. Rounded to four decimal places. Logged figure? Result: 0.0014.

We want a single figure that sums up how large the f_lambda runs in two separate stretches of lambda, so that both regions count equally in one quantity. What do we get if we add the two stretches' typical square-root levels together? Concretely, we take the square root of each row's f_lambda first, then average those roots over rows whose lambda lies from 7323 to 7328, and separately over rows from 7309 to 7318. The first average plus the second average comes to 3.75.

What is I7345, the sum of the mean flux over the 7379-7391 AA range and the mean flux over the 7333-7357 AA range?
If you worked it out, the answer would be 8.1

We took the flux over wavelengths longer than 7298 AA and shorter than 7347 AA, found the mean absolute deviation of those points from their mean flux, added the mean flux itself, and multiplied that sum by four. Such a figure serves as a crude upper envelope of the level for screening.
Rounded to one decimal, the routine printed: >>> 18.5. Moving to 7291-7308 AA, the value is 17.3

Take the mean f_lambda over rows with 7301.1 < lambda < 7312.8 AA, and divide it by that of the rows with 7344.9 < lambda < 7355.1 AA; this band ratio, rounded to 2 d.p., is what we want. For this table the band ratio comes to 1.06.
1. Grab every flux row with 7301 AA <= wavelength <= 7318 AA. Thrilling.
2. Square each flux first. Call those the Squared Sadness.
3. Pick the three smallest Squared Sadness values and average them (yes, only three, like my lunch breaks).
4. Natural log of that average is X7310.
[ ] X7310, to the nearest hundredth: 2.47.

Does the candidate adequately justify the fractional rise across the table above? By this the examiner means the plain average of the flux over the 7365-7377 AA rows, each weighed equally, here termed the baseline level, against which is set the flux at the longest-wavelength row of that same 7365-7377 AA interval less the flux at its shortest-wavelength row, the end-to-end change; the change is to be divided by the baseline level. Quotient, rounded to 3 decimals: -0.054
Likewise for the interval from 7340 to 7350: -0.292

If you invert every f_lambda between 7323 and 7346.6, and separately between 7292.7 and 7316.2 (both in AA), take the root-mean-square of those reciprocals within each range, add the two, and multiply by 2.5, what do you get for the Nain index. 1.32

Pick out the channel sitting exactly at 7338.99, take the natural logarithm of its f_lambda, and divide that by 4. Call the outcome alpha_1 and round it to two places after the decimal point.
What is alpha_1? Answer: 0.34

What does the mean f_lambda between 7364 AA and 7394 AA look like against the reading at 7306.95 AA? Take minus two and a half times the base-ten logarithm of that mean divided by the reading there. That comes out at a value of -0.14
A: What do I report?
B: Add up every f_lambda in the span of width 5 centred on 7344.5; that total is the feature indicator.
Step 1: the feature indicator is 14.0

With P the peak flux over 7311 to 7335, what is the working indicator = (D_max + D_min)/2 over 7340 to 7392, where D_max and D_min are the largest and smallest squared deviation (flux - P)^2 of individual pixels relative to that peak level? 6.4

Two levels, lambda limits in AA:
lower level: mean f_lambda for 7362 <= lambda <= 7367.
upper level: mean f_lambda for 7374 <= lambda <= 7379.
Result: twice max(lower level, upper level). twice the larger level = 8.12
